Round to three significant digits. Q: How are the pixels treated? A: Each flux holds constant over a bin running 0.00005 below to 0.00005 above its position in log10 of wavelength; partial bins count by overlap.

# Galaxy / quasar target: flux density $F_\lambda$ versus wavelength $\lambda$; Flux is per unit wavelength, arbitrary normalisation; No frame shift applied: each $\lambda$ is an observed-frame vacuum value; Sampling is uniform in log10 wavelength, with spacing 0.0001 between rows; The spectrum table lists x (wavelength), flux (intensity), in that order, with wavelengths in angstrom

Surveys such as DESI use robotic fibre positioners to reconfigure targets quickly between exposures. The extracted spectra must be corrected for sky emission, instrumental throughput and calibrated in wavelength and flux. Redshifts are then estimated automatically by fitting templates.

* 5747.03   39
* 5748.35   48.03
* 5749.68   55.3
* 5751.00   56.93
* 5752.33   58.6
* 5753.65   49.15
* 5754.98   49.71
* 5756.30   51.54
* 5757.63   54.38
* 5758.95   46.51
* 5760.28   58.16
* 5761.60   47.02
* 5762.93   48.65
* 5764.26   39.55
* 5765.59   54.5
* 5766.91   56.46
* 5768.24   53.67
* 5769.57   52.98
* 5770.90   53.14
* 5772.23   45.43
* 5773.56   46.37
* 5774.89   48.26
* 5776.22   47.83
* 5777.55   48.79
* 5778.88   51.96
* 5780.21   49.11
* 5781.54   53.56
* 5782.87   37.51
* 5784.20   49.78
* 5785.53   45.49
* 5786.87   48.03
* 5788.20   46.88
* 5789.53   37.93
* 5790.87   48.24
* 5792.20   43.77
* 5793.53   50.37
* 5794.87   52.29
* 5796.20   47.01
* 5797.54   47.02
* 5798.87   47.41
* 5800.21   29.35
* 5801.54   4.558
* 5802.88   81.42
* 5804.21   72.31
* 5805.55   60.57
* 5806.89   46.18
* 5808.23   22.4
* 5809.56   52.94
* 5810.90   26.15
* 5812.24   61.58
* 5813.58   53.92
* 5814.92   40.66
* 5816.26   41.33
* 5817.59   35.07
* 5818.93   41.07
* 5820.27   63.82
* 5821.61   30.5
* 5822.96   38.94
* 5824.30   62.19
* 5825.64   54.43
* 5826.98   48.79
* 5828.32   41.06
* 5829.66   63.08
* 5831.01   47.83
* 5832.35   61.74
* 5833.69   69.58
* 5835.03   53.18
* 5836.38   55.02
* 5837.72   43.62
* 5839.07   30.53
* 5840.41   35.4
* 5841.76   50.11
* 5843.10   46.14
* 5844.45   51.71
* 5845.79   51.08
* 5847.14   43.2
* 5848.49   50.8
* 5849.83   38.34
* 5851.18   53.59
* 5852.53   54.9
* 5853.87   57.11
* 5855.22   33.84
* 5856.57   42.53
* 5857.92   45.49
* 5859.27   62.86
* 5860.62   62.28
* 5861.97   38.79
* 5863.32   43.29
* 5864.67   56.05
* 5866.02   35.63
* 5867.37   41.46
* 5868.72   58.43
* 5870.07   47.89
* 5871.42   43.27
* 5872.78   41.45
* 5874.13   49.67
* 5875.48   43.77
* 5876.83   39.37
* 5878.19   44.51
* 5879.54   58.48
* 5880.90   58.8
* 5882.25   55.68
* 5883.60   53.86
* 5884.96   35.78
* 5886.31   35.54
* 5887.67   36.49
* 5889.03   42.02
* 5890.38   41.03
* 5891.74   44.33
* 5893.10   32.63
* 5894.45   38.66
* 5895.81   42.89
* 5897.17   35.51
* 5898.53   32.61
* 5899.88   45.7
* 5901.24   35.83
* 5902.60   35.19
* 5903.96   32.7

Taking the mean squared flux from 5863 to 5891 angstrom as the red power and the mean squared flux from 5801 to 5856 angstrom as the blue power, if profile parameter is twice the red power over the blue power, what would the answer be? 1.72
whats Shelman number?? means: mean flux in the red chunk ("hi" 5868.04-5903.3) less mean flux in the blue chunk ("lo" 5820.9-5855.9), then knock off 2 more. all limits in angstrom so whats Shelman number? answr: -7.3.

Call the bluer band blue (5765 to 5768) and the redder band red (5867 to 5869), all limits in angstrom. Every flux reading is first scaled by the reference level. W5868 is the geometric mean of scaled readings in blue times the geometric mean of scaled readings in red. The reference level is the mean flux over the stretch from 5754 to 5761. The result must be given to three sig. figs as 1.01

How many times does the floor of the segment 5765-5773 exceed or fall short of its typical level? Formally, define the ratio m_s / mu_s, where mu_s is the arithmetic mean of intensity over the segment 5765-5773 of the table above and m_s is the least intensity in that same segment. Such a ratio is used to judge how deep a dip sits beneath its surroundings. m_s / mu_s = 0.86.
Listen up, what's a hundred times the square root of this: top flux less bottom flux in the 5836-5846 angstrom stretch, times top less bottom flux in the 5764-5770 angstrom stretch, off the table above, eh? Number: 2035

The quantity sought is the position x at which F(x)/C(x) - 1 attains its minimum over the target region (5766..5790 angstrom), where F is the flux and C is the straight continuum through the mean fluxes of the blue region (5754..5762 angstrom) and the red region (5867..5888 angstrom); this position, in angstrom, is 5782.87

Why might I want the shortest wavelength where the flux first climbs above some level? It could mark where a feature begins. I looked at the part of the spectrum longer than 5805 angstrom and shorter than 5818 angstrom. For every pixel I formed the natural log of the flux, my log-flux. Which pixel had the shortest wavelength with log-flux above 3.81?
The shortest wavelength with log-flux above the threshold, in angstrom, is 5805.55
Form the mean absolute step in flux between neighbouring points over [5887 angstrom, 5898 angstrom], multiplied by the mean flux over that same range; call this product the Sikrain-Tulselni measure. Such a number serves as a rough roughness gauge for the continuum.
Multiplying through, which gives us 219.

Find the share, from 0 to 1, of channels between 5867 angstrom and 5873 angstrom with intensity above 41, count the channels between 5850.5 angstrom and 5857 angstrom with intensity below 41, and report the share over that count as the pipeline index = 1.0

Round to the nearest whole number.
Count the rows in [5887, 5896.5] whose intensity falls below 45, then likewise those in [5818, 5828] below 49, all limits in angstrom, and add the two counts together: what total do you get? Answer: 11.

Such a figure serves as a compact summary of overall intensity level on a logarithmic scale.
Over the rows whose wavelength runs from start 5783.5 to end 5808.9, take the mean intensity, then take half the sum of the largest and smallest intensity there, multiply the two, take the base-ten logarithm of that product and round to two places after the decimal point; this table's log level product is 3.30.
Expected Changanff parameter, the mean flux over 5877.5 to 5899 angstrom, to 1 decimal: 43.1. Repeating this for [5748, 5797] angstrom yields 49.5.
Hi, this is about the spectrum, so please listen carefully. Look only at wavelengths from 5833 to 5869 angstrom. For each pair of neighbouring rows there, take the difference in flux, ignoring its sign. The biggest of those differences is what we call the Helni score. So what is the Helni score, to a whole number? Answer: 23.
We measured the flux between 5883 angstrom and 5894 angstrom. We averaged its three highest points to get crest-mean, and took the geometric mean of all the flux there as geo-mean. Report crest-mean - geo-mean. 7.0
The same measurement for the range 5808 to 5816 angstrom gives 16.0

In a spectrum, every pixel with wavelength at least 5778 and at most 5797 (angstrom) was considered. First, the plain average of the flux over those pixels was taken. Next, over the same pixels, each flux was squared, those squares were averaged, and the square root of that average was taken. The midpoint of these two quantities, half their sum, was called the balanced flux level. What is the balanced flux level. 47.4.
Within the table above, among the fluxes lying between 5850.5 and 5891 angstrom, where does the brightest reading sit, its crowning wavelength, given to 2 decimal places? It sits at 5859.27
